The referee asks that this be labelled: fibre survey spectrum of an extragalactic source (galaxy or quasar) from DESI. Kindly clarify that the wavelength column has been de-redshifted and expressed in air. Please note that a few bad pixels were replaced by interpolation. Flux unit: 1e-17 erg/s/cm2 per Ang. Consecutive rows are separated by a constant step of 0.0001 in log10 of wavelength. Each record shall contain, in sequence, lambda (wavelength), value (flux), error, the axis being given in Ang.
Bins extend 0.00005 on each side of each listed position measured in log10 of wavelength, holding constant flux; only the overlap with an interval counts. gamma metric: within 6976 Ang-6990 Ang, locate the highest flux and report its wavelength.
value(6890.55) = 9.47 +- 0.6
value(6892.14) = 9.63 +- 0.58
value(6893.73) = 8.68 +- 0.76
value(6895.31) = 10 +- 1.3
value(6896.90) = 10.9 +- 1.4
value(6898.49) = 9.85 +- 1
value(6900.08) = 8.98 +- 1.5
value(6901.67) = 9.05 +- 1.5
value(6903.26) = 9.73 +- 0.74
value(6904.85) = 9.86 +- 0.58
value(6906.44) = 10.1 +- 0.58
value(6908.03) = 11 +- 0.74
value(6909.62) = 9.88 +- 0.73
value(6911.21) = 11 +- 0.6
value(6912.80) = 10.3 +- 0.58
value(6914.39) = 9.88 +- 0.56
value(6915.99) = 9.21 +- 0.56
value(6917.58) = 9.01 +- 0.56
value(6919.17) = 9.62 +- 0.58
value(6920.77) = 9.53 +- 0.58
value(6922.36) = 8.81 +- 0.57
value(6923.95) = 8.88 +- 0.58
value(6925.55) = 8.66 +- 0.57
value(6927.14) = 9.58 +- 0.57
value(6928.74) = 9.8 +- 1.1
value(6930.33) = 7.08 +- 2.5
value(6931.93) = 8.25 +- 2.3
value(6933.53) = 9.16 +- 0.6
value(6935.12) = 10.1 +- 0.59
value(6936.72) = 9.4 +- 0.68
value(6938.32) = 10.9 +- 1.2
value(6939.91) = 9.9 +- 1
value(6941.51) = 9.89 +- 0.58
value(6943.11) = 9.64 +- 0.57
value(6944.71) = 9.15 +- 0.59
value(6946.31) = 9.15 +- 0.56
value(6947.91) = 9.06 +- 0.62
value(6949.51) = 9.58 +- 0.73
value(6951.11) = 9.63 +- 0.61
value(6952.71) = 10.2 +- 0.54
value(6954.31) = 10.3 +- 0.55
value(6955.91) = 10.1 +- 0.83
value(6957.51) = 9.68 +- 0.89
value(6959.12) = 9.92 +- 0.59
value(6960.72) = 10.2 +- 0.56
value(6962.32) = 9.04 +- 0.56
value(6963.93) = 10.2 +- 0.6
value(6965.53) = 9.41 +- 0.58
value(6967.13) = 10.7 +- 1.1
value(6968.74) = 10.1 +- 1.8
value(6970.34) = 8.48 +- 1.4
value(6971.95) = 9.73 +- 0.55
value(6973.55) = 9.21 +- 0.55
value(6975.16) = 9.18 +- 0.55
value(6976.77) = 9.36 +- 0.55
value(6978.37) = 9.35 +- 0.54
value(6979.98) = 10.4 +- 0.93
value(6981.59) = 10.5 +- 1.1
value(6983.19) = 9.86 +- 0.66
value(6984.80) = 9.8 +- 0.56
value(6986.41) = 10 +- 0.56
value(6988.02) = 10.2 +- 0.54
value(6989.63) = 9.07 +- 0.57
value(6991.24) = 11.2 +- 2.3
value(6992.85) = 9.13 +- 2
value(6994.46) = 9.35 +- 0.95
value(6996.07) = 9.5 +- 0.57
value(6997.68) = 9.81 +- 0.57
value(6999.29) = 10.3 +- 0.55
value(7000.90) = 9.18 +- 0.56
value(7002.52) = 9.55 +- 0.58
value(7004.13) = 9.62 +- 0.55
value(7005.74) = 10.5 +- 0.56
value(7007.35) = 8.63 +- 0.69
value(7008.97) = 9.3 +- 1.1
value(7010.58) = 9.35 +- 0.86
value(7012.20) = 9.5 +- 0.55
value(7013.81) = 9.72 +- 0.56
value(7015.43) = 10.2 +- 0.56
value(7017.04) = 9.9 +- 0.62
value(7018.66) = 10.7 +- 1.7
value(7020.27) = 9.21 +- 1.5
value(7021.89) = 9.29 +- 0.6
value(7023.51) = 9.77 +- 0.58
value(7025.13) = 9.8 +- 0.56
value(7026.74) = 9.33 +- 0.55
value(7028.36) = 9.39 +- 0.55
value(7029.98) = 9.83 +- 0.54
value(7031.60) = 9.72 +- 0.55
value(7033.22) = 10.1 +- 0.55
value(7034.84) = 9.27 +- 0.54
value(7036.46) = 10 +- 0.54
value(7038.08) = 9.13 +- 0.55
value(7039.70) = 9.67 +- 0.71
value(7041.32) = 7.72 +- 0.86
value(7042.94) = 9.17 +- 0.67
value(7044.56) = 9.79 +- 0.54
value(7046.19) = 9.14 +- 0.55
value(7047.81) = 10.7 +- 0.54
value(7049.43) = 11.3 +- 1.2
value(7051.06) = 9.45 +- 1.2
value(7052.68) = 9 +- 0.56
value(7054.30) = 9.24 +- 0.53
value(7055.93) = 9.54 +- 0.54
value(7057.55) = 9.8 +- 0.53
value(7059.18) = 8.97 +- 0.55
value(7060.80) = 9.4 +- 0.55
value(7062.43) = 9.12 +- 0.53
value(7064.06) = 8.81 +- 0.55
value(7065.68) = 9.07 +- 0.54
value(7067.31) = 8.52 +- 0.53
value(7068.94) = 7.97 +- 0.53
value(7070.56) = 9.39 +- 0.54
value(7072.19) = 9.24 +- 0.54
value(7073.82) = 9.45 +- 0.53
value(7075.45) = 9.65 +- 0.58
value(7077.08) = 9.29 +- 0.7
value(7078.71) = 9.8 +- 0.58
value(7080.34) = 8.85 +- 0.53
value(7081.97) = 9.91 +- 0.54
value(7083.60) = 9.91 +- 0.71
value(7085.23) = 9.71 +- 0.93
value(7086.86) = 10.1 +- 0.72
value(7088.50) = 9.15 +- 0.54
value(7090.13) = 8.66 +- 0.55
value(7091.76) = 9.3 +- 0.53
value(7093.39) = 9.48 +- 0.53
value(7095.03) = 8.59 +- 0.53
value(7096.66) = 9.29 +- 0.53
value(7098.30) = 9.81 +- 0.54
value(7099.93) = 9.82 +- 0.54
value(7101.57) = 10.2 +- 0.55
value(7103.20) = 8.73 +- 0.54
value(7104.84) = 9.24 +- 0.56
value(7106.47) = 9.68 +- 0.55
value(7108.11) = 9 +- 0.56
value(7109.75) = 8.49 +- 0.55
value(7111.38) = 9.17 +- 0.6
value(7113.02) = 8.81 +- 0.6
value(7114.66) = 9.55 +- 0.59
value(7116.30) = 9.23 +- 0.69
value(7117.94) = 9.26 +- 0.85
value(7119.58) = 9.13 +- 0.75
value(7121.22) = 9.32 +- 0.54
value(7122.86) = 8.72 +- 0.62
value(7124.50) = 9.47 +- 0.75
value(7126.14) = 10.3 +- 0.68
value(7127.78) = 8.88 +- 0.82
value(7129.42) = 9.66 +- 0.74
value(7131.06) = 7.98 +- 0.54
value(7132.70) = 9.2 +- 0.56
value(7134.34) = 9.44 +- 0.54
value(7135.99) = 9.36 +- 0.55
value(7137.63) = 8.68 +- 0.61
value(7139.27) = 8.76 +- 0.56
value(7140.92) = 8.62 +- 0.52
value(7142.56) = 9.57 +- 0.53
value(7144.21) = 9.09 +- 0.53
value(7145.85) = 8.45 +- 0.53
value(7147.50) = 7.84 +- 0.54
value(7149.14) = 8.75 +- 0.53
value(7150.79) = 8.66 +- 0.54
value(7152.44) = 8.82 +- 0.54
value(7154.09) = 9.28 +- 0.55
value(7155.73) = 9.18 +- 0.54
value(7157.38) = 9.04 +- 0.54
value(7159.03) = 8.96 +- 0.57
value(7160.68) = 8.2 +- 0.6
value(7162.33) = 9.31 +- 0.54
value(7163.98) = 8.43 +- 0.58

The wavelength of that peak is 6981.59 Ang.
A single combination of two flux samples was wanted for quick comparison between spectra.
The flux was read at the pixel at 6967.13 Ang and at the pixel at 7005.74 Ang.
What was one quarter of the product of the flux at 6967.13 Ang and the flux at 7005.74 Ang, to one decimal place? 28.1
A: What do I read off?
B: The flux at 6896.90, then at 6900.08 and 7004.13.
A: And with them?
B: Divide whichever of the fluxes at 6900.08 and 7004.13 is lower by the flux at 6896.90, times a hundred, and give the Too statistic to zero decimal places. 82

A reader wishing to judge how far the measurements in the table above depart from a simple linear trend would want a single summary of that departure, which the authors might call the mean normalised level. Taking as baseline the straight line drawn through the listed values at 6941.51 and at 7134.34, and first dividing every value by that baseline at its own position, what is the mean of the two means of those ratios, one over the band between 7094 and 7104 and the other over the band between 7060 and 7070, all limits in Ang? 0.95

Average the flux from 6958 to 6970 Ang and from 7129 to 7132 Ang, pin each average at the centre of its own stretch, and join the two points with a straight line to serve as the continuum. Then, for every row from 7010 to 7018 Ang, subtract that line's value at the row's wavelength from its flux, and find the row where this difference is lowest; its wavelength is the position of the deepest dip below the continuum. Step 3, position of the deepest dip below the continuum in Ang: 7010.58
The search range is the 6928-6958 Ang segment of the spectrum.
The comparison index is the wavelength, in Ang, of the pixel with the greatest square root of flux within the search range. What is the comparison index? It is 6938.32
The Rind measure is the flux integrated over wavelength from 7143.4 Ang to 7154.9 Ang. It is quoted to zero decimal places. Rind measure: 100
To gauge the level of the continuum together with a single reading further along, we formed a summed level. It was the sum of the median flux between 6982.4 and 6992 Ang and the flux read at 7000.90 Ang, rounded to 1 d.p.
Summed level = 19.1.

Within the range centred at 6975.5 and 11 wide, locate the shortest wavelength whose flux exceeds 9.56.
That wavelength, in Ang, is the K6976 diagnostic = 6971.95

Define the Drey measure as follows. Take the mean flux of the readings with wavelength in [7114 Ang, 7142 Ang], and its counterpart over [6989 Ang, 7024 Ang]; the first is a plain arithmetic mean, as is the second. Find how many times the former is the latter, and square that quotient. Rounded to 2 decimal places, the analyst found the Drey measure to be 0.90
